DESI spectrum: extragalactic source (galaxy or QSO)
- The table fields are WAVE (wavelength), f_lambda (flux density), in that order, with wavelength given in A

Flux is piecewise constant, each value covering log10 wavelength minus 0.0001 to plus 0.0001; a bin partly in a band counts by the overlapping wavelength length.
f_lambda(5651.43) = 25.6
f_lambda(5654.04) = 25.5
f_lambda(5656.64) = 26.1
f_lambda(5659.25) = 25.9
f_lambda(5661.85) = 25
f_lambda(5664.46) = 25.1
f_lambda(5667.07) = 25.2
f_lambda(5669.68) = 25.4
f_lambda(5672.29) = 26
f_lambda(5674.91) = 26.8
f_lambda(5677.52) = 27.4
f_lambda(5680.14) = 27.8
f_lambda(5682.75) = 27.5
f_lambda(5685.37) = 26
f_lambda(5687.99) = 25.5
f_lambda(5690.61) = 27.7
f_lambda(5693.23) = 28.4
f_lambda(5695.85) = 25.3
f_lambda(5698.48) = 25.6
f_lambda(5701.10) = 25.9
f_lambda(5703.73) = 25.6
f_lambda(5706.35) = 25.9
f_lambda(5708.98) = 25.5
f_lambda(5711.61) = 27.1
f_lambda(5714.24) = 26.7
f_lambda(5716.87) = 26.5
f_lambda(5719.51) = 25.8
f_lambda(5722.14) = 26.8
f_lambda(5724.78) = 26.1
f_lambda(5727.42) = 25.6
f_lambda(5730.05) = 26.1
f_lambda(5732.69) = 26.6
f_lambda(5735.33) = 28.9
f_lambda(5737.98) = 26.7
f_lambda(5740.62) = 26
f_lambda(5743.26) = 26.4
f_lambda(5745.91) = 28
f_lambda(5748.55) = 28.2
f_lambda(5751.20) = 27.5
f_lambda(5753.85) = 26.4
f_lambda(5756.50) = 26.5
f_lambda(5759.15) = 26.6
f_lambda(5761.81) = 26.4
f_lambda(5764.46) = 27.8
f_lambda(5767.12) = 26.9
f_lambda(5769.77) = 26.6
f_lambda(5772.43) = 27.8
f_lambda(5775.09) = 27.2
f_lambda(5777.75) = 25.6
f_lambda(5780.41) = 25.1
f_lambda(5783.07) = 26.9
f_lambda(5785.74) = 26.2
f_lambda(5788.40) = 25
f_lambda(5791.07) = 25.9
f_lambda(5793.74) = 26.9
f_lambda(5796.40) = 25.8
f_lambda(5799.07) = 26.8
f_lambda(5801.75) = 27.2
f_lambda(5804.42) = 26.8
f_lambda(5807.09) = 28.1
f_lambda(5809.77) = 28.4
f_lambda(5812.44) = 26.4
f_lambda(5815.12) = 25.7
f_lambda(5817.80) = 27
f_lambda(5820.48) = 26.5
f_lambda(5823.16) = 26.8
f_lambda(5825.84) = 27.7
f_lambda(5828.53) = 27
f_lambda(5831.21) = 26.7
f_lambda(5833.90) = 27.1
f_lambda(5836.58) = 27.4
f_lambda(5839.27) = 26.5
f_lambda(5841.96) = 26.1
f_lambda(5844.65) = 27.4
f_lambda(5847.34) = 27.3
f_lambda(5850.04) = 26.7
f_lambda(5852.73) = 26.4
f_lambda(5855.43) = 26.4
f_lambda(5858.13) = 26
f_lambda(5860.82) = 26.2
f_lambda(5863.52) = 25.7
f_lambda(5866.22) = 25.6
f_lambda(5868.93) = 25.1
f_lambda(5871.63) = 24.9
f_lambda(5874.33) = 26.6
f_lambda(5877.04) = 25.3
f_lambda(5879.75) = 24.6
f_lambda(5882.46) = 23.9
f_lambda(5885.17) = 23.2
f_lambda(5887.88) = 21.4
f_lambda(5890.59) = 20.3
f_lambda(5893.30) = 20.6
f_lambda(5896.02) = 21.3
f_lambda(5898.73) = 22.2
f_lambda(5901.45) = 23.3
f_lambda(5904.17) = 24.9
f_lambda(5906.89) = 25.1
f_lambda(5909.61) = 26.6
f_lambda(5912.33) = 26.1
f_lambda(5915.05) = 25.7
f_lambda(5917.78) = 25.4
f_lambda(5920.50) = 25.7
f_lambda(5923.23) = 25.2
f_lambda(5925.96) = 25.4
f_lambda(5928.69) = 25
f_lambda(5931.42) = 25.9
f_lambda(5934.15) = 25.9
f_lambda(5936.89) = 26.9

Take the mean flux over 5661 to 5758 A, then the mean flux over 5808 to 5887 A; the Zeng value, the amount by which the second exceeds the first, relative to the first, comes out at -0.01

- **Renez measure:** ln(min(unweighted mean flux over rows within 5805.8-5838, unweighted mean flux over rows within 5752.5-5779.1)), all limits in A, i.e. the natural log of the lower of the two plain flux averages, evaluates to 3.29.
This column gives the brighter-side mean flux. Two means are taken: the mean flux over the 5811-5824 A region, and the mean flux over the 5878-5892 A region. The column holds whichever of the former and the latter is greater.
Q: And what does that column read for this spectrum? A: 26.5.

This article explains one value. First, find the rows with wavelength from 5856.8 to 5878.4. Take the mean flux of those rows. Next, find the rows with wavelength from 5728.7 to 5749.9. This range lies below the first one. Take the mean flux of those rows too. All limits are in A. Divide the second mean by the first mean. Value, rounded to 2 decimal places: 1.06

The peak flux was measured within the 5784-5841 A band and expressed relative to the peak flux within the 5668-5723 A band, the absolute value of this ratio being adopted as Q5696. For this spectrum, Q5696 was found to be 1.00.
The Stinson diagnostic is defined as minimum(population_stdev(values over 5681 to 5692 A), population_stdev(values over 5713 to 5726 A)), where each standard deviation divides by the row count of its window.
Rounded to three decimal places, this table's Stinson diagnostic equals 0.376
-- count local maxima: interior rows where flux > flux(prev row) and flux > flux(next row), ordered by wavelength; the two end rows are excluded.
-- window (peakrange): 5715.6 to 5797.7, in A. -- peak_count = 8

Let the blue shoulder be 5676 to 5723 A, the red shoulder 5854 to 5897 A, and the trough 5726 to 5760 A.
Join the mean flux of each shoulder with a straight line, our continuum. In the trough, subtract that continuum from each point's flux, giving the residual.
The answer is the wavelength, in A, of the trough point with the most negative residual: 5727.42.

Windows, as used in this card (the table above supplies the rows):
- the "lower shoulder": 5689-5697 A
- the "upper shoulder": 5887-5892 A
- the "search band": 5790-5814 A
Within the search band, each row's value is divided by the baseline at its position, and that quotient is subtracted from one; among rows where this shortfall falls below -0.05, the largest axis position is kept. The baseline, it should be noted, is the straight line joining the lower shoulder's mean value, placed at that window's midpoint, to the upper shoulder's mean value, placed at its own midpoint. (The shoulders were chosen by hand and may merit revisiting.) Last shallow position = 5812.44 A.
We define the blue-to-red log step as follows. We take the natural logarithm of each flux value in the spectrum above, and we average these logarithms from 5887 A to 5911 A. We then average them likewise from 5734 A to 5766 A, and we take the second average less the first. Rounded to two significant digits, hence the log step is 0.17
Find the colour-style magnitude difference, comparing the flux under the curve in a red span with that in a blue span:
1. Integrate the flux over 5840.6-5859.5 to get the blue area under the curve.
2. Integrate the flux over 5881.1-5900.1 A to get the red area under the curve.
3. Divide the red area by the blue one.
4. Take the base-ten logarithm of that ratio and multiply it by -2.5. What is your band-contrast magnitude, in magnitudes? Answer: 0.21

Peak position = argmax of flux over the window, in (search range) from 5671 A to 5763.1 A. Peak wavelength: 5735.33 A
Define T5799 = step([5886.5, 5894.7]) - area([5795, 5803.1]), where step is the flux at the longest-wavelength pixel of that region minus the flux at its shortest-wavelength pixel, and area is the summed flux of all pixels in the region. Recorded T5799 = -81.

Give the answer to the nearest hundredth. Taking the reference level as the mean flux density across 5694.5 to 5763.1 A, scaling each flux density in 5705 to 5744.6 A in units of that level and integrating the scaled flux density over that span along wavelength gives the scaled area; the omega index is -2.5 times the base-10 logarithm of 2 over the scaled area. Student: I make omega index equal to 3.24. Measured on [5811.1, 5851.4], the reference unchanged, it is 3.27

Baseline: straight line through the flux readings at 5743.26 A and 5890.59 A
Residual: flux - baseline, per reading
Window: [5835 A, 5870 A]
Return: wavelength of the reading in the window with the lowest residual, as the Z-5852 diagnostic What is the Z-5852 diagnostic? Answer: 5841.96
